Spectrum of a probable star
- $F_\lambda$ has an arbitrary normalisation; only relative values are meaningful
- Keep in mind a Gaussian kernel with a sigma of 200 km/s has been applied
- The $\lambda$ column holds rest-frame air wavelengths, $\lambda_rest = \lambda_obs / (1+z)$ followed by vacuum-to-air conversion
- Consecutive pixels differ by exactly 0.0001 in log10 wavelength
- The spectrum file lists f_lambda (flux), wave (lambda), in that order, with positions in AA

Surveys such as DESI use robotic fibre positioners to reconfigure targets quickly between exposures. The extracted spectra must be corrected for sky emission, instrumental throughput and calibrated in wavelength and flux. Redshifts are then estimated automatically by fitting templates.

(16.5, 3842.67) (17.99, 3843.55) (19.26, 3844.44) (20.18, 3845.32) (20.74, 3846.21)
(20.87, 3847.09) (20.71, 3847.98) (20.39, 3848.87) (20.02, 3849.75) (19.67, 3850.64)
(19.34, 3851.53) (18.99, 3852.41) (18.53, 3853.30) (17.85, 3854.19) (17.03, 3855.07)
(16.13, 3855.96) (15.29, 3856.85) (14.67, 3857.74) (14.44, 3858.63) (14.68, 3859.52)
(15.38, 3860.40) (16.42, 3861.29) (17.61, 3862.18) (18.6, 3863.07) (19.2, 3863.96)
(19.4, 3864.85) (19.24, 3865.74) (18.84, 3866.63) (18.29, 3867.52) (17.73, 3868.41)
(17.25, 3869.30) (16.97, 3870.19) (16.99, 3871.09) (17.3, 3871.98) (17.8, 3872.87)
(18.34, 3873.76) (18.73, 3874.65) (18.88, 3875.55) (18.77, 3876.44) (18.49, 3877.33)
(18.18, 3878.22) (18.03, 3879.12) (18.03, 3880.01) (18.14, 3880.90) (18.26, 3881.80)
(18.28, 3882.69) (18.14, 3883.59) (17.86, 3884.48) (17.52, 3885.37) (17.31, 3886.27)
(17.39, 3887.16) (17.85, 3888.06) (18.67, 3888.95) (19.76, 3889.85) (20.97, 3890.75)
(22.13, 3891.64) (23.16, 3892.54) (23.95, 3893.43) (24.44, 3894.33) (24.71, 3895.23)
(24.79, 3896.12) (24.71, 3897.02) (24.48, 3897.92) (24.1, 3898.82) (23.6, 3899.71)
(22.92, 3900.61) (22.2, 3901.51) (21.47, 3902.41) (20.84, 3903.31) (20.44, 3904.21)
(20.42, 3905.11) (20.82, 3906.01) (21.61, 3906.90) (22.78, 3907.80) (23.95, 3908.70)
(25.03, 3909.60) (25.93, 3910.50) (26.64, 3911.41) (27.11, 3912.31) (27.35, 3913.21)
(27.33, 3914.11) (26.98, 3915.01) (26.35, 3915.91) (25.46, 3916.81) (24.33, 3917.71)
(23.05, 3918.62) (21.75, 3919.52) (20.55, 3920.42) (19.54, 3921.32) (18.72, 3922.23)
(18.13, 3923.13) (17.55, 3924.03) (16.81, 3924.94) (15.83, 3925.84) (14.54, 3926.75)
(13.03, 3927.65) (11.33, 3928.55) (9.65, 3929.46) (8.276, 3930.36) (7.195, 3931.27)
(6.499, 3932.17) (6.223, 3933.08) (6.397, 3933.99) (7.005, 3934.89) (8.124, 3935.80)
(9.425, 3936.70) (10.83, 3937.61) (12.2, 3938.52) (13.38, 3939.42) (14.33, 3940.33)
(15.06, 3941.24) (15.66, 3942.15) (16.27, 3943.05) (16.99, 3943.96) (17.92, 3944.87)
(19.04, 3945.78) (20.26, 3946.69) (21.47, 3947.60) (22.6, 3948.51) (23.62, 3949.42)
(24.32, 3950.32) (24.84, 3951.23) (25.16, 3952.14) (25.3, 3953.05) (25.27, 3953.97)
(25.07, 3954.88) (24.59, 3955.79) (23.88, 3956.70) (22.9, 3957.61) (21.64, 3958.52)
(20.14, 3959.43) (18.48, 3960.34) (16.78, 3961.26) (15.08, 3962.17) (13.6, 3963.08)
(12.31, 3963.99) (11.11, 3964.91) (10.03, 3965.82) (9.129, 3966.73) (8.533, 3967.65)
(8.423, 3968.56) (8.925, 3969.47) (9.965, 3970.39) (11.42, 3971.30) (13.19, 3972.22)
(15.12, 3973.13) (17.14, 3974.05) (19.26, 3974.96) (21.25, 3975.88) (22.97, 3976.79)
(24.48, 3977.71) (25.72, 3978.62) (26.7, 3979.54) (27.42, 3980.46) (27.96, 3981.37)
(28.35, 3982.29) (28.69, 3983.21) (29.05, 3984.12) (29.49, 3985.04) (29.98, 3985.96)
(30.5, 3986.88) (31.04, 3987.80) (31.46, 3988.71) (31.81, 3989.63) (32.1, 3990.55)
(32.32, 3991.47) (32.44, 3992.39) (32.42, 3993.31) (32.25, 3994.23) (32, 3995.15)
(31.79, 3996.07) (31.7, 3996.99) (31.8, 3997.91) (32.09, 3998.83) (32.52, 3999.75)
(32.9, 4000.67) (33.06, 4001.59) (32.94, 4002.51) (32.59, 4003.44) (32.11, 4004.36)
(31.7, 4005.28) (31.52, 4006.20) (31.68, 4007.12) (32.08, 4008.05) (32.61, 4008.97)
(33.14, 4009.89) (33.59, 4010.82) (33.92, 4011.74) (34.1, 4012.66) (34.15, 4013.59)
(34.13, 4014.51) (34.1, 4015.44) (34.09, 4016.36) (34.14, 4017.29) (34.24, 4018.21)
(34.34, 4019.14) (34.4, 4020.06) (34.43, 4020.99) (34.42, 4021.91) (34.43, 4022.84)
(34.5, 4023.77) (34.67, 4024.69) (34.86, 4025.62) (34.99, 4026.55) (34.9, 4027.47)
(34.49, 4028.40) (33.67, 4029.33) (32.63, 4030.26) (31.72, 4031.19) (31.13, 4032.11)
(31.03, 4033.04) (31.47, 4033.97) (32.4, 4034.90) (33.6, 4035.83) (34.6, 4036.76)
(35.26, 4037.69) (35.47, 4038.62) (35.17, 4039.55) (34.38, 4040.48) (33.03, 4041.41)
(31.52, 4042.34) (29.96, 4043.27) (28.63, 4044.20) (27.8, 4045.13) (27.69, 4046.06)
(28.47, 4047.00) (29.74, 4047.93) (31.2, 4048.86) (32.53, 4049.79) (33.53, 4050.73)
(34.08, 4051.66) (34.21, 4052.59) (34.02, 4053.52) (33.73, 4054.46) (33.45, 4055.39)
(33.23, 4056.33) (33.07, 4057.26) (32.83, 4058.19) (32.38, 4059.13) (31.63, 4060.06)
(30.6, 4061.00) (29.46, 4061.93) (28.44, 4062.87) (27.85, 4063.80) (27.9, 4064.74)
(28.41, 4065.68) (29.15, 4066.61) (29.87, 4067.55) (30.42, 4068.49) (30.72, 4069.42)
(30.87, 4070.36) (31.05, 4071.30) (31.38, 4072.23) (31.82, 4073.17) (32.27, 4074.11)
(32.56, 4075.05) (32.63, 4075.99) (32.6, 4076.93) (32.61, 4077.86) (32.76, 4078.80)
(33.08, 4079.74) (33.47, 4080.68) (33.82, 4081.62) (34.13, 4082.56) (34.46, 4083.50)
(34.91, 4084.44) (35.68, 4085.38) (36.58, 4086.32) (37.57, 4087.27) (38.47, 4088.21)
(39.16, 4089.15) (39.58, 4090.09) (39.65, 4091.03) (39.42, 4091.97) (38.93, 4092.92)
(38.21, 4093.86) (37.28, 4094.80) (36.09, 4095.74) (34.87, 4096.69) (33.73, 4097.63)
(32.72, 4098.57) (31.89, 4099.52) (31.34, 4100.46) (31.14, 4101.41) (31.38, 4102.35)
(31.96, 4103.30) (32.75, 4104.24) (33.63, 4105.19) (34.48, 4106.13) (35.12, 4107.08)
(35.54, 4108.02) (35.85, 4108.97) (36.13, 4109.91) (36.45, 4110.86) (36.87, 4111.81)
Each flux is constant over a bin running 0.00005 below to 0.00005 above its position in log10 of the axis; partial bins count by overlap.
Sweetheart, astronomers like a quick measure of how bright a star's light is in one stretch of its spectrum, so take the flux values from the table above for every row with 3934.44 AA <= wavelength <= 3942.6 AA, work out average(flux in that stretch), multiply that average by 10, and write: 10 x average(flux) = 118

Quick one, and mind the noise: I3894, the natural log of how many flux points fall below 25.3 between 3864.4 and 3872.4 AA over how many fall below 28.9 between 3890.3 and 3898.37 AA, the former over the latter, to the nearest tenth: 0.0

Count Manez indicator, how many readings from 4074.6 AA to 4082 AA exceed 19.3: 8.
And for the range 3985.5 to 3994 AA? 9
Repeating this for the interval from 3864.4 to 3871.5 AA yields 1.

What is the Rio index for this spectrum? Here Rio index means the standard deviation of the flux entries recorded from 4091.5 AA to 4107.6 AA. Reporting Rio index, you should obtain 2.7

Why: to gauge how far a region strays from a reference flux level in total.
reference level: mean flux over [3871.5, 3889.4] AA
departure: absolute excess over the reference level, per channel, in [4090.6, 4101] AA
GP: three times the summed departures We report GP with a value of 585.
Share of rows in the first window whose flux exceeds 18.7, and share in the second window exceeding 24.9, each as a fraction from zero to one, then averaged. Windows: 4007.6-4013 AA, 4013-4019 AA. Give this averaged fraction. 1.00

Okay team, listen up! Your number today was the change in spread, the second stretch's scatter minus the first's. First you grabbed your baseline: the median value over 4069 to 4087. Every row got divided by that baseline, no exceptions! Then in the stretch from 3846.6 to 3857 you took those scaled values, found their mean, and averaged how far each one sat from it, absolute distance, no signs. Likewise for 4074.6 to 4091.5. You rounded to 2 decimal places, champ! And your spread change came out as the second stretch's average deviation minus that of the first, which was 0.02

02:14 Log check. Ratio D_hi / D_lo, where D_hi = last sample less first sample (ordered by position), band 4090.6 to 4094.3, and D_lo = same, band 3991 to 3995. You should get 21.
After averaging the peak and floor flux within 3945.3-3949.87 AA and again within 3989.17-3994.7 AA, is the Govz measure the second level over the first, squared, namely 2.3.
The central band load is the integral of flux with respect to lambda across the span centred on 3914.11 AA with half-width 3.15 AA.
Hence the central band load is 169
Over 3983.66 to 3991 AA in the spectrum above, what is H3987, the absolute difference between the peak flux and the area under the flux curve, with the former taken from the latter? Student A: 193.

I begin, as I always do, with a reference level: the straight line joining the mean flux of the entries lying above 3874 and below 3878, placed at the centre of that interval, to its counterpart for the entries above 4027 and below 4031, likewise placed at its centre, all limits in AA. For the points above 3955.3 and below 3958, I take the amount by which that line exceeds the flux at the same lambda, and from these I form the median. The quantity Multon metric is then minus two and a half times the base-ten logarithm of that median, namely -1.1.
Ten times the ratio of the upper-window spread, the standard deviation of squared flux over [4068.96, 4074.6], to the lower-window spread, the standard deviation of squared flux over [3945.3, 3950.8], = 4.3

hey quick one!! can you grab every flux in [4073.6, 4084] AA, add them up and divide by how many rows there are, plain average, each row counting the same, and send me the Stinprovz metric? 33.1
